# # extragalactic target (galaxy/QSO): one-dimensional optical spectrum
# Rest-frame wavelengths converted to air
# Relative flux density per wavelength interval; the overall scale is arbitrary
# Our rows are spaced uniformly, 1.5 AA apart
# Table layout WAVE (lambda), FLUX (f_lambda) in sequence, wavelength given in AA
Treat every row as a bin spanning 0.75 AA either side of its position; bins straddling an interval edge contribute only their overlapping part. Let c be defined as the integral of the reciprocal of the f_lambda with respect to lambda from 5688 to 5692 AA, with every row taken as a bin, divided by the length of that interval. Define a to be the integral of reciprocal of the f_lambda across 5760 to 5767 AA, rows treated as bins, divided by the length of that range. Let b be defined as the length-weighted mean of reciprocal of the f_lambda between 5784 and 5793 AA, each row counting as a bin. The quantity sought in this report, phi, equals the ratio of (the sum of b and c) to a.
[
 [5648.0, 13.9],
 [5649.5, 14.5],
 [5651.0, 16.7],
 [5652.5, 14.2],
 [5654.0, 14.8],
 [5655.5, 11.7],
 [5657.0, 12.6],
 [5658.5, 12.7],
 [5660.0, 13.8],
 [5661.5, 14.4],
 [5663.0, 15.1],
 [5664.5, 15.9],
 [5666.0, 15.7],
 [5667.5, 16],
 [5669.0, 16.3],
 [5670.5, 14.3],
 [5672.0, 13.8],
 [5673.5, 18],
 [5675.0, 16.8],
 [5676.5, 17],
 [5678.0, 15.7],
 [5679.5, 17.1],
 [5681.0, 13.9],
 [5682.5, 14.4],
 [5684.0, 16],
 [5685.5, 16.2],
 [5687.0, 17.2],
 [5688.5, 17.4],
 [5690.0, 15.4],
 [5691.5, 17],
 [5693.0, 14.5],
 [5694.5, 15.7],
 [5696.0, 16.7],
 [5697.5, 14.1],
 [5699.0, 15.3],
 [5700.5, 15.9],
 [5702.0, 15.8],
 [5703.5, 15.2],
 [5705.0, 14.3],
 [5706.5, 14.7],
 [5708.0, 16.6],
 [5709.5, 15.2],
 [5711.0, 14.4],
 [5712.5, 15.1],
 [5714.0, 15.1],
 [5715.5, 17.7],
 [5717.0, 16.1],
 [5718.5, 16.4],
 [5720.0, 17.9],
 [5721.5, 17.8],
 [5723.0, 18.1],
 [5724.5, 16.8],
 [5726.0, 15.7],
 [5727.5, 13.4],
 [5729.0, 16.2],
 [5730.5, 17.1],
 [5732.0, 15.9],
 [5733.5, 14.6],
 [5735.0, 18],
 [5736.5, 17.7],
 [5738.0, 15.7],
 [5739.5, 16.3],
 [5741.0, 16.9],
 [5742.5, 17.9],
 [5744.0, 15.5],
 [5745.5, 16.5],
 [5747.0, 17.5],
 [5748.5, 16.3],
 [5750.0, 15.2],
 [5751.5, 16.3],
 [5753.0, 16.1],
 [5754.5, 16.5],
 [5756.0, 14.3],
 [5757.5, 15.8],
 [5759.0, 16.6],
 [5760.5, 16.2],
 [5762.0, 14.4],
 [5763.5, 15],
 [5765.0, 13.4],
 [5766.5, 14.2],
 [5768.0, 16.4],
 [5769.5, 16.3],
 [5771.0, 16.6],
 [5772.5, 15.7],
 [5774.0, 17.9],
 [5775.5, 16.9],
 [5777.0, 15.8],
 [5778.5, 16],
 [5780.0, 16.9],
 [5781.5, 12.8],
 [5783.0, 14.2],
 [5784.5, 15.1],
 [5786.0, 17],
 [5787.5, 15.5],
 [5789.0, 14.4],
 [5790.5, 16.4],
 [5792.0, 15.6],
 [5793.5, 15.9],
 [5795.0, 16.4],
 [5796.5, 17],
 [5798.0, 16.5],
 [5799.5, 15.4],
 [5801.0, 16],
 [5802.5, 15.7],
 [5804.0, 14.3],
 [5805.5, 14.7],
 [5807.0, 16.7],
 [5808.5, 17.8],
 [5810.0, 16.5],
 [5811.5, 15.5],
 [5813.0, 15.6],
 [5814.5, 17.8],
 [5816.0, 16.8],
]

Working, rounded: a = 0.0688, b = 0.0639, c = 0.0607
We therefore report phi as 1.81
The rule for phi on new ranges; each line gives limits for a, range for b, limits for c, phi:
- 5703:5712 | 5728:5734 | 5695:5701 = 1.92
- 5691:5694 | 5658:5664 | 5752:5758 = 2.10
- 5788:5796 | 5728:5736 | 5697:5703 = 2.00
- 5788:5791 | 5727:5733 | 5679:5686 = 1.97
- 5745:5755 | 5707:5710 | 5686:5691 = 2.01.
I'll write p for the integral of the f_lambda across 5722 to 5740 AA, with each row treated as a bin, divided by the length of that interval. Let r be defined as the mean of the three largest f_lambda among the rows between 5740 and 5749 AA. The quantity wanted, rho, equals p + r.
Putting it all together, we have 33.7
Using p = 16.3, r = 17.4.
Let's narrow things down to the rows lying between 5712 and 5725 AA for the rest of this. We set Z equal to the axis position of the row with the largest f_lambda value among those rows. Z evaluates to 5723.0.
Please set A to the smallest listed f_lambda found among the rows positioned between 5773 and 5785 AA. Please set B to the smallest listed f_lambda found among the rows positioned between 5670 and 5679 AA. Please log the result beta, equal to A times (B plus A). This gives 340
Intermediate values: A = 12.8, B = 13.8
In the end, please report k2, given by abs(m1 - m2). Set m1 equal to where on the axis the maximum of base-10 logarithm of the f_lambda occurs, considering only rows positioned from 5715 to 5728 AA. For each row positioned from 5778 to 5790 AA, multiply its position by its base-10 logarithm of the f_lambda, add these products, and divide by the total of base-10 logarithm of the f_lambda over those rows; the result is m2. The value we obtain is 60.7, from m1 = 5723.0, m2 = 5783.7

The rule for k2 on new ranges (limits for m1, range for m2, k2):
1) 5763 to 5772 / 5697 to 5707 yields 69.0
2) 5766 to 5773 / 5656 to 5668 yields 108.6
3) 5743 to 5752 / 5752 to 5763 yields 10.5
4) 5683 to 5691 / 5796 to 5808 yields 113.2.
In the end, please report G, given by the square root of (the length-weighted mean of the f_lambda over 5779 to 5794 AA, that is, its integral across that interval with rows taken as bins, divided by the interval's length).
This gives 3.92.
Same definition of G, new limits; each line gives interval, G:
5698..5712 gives 3.90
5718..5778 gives 4.02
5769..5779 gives 4.06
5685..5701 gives 3.99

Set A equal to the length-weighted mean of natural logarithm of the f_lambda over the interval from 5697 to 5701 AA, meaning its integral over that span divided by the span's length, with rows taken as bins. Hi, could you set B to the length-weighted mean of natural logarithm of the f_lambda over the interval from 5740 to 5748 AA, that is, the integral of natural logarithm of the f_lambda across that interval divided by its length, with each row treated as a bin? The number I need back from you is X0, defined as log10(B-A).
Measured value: -1.0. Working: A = 2.71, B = 2.82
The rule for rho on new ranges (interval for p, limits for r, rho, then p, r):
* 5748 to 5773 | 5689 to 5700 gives 32.1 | 15.6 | 16.5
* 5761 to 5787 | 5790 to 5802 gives 32.2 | 15.6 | 16.6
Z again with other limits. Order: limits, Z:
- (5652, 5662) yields 5654.0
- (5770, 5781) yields 5774.0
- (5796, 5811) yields 5808.5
